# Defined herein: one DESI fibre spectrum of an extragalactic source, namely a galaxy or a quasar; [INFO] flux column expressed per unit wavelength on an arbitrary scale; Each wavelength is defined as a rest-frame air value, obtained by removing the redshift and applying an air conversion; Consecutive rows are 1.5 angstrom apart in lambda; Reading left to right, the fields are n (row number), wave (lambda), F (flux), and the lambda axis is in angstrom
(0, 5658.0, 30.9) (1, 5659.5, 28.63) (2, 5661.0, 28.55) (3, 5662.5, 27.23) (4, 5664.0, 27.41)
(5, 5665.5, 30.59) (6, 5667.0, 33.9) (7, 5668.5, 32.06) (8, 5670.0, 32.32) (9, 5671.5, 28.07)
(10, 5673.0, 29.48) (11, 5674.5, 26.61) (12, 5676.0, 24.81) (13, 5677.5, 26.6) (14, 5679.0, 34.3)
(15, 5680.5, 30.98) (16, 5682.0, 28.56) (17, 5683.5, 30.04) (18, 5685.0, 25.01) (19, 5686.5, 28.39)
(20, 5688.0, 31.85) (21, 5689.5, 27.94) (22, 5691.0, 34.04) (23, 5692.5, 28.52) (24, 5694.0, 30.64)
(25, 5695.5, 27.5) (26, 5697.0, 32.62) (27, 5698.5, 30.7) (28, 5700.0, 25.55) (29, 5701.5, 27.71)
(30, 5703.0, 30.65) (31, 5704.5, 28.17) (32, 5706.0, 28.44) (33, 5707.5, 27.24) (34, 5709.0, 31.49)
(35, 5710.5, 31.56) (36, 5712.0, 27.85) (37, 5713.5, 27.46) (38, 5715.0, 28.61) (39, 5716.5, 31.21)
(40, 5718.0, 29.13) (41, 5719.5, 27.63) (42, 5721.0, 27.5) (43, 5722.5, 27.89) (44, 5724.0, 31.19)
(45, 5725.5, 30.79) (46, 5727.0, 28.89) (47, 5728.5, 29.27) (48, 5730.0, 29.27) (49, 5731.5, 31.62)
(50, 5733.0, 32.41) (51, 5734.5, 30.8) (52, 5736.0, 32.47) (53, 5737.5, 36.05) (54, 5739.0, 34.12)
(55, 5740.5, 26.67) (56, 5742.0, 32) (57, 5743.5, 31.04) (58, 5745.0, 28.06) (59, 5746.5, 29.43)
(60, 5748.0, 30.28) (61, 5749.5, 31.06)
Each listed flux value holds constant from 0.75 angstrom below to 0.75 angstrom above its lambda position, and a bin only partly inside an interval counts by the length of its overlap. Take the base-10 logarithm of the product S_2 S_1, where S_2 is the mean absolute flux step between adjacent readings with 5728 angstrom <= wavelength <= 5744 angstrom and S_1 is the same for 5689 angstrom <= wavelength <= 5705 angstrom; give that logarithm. 1.0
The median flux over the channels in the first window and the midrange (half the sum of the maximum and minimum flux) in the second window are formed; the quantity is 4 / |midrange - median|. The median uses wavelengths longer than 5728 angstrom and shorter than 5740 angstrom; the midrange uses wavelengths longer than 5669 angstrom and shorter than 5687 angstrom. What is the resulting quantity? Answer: 1.6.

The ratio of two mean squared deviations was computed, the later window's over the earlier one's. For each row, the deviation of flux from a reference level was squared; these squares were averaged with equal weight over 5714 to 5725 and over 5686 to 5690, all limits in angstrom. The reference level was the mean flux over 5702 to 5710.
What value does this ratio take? 0.7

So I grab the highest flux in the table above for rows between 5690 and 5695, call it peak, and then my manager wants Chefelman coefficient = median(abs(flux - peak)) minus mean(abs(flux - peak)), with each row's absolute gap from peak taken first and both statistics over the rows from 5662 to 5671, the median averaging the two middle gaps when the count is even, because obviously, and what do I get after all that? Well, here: -0.7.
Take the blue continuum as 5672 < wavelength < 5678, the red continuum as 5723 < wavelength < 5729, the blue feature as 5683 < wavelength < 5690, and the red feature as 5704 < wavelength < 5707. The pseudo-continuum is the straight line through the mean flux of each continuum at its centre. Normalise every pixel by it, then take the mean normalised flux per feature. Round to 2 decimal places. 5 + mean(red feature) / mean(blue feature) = 5.95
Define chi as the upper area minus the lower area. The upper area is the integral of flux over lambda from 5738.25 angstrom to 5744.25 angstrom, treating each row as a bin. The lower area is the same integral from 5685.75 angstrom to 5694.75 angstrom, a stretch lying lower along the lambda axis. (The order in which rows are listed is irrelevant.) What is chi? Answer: -86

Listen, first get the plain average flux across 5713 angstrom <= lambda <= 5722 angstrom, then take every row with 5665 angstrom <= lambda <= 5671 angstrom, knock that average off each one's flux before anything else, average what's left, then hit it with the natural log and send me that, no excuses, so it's 1.3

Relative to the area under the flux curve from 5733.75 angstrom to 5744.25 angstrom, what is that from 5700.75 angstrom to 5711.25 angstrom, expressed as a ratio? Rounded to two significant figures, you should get 0.92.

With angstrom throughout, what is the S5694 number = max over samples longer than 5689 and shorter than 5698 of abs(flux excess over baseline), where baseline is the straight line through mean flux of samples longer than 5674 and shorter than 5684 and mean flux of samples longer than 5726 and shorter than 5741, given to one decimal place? 4.7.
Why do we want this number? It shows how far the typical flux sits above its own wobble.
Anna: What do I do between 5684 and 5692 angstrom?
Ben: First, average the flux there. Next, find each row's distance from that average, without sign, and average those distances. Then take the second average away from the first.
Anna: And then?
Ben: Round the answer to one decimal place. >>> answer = 26.6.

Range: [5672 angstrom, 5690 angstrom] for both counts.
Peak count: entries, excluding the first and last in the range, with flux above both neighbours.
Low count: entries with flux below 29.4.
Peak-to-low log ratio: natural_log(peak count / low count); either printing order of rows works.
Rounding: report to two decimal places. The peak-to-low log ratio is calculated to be -0.85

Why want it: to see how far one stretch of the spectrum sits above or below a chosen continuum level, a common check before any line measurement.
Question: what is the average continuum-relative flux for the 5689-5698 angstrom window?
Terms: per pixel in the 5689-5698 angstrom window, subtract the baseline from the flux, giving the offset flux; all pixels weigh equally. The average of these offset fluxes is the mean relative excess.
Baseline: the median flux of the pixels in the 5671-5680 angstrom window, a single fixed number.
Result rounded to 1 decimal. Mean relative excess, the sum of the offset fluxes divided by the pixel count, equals 2.9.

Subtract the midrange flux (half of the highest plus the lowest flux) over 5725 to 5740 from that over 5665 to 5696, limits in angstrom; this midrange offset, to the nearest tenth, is -2.9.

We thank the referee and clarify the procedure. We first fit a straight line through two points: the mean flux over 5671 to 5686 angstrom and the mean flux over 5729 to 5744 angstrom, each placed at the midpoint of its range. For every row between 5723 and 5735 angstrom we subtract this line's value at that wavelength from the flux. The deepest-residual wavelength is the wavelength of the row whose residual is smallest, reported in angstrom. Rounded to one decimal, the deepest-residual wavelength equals 5727.0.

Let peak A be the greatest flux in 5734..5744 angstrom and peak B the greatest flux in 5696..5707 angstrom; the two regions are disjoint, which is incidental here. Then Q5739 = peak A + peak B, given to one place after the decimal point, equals 68.7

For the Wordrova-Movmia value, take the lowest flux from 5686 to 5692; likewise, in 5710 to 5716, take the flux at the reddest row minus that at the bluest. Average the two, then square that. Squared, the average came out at 156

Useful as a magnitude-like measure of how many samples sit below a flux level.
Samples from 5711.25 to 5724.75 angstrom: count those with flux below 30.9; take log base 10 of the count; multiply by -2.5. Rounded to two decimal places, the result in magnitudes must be -2.11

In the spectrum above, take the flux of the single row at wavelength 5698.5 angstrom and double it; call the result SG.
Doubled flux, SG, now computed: 61.4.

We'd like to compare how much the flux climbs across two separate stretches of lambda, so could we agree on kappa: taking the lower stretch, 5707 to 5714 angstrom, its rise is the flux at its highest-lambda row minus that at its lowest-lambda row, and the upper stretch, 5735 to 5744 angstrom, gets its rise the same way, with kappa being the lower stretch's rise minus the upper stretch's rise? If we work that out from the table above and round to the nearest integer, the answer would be 2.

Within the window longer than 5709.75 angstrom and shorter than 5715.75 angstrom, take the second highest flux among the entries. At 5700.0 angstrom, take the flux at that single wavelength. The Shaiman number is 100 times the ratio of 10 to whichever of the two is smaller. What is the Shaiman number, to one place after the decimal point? 39.1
